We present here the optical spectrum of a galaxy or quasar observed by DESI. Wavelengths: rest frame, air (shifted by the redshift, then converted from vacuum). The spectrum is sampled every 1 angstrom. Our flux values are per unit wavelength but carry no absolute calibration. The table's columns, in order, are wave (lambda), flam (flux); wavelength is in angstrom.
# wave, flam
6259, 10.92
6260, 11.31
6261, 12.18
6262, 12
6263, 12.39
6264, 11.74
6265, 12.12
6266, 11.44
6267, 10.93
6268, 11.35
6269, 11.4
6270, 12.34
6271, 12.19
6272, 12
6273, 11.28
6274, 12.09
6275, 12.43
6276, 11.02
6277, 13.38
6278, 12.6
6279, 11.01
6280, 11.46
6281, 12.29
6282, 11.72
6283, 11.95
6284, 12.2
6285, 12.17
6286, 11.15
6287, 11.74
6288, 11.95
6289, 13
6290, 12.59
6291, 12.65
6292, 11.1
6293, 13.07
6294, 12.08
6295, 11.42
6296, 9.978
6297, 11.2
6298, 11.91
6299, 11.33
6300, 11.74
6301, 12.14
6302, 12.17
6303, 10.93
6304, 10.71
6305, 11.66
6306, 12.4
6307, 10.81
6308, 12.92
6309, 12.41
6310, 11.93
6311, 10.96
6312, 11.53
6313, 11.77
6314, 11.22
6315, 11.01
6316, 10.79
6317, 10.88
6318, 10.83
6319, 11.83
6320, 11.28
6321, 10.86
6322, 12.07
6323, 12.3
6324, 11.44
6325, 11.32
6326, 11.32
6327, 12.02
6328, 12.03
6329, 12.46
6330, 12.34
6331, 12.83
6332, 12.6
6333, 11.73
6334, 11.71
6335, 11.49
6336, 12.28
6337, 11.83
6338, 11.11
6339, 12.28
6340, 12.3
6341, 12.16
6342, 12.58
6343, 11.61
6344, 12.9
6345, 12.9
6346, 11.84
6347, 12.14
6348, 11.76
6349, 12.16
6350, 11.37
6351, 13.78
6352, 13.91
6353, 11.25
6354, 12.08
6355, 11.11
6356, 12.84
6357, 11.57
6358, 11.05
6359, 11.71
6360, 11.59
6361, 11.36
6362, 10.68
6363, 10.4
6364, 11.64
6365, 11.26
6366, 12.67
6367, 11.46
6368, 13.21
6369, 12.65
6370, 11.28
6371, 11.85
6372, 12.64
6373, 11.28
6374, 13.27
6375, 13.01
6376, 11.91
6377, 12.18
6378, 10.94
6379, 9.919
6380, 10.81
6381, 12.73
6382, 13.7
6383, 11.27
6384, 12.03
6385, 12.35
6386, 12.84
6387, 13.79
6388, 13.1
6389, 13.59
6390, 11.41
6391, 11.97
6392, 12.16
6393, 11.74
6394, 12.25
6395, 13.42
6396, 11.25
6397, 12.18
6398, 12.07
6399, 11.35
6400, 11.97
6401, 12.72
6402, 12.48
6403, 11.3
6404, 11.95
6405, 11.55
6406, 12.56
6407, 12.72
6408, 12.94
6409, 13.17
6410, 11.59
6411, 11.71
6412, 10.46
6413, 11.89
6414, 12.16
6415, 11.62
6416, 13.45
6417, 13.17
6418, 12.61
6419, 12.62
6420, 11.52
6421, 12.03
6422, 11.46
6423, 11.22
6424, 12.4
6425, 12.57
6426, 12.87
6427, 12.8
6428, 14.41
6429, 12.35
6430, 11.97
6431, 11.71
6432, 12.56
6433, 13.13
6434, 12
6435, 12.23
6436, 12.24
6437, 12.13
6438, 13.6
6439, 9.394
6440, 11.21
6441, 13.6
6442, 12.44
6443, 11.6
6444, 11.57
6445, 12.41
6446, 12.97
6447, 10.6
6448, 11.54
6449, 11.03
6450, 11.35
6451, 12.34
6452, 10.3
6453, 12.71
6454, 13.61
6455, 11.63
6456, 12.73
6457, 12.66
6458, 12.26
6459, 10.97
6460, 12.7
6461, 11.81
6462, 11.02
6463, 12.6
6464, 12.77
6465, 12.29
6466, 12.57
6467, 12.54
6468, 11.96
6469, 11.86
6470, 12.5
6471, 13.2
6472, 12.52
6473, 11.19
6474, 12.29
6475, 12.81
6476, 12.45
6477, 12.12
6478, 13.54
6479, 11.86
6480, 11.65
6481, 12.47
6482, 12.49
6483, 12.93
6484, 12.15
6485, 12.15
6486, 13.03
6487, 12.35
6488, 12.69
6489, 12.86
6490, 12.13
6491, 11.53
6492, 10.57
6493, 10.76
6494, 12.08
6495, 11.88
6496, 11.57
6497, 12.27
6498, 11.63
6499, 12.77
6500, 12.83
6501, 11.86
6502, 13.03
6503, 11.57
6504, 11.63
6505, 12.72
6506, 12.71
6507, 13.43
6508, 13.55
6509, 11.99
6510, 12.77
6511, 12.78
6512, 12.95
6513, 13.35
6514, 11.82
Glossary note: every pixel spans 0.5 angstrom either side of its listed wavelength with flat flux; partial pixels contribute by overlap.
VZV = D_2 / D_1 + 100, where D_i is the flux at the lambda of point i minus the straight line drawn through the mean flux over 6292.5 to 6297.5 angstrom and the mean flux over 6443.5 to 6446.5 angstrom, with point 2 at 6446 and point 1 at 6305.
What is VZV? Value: 111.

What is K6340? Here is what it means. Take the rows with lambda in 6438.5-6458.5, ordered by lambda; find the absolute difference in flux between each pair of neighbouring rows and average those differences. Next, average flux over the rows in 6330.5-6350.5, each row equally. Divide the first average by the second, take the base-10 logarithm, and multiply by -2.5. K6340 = 2.56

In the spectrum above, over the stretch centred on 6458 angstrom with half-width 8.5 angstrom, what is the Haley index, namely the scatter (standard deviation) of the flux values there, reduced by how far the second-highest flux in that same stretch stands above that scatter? -11.1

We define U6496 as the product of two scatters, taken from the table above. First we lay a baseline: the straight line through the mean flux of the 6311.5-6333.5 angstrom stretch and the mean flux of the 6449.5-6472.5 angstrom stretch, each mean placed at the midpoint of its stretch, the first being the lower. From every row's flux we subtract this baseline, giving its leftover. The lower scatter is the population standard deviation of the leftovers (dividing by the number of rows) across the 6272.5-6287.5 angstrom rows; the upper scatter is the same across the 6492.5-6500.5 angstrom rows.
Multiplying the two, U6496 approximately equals 0.40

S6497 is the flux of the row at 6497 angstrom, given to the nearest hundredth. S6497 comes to 12.27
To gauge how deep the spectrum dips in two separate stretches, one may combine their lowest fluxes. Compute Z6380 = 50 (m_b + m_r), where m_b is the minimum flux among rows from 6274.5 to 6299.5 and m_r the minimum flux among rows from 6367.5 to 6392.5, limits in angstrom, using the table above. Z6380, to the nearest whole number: 995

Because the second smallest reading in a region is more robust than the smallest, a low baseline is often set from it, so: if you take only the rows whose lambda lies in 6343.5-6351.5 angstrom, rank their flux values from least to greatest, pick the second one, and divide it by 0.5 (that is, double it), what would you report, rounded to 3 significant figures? 23.5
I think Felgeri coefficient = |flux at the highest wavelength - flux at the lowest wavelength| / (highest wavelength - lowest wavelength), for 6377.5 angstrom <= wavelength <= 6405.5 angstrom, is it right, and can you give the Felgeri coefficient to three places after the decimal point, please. 0.023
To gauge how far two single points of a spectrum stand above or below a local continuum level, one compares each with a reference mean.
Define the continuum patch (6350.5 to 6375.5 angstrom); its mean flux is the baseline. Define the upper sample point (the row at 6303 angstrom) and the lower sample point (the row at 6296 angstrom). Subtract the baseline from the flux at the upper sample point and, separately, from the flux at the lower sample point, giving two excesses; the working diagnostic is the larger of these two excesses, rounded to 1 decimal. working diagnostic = -1.1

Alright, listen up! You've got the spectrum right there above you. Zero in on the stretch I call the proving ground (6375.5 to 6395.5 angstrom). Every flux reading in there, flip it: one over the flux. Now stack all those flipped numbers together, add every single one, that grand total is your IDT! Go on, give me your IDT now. 1.65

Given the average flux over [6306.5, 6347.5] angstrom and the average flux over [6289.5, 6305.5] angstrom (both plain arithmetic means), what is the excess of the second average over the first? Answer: -0.2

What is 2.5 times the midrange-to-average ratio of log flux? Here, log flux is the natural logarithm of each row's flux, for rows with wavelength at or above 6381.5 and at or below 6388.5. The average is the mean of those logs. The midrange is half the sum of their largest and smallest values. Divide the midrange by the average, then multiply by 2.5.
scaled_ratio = 2.48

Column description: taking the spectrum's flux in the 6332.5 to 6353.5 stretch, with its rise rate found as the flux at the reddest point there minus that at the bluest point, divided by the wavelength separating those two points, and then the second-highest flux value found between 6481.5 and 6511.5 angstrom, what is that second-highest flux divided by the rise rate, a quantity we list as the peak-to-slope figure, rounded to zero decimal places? -560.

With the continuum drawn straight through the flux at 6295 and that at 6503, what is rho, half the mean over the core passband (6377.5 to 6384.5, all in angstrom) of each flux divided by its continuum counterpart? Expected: 0.506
